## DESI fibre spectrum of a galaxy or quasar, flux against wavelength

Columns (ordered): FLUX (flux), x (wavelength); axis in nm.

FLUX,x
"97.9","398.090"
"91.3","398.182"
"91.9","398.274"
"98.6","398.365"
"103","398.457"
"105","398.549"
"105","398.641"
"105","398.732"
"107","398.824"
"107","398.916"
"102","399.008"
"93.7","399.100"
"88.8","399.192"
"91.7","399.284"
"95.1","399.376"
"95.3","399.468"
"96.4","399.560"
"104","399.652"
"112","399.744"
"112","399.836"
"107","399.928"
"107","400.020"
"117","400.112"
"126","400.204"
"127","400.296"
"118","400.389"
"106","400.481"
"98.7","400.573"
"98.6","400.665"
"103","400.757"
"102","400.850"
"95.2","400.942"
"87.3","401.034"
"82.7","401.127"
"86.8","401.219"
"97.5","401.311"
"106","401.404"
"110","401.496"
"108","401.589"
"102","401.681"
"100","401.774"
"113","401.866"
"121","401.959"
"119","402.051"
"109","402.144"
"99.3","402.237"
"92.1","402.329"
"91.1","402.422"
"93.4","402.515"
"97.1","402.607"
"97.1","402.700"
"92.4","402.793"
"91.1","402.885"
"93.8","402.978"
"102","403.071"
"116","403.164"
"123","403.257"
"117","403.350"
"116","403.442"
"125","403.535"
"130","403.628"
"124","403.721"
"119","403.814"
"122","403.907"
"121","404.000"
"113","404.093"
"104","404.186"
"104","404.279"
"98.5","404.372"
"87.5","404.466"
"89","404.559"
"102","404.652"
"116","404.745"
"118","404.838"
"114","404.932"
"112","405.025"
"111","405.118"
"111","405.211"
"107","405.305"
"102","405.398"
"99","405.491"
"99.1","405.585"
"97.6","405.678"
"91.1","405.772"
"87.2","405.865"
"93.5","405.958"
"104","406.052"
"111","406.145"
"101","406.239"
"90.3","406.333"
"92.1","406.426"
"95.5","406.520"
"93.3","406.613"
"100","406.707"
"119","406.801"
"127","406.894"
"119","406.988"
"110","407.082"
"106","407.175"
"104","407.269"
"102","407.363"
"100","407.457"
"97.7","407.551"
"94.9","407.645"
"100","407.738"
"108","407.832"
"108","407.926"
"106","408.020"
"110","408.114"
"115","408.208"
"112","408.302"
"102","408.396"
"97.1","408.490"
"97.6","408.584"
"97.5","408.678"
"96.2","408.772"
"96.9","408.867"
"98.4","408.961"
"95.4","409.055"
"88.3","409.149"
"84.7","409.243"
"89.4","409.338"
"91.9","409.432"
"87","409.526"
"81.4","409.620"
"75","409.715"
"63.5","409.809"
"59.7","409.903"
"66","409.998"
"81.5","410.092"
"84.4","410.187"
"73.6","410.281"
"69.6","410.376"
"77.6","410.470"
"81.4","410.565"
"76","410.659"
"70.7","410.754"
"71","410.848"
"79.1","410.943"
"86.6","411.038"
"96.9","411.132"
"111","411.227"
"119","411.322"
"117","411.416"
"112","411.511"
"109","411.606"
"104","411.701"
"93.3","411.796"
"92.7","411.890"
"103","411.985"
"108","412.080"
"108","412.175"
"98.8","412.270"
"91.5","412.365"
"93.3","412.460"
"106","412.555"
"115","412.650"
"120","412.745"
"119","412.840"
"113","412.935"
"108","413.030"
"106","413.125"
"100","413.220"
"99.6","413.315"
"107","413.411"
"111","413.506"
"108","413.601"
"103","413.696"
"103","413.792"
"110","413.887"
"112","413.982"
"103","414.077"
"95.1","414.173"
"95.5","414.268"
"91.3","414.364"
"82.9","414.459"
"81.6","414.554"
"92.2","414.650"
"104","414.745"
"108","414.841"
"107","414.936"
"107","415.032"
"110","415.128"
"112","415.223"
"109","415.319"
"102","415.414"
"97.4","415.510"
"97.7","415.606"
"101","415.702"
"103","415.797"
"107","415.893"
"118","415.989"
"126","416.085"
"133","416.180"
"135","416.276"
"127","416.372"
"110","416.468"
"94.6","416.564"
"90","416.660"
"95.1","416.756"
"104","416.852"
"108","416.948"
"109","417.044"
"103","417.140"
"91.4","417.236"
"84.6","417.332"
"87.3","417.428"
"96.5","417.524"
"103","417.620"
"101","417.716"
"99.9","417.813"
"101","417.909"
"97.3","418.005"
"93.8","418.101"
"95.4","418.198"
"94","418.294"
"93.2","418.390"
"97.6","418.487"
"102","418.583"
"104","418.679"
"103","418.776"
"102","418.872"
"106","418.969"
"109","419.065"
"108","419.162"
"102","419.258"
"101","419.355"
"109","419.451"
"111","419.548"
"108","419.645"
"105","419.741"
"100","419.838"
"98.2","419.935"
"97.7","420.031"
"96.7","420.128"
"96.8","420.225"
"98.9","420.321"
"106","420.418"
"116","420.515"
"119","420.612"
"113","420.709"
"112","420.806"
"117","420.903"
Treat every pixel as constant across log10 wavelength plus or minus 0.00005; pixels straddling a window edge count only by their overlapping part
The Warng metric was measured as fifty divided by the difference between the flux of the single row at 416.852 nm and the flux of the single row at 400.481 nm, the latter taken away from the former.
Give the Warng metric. -25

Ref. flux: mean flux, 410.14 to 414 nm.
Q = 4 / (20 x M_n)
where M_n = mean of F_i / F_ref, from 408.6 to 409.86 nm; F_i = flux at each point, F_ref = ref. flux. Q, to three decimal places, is 0.225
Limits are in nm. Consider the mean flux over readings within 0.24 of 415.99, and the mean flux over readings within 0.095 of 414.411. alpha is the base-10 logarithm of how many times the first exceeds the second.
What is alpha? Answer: 0.13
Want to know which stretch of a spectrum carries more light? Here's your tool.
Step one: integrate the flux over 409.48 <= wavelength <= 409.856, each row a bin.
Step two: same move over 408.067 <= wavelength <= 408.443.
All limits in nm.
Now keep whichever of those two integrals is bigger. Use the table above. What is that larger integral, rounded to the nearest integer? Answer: 41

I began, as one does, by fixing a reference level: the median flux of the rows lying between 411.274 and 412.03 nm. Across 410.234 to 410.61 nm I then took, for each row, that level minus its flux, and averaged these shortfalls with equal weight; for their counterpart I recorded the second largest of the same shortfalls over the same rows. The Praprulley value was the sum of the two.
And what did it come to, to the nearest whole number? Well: 64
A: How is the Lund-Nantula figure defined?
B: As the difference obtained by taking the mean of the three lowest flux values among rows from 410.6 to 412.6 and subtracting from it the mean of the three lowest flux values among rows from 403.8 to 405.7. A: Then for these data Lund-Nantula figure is -19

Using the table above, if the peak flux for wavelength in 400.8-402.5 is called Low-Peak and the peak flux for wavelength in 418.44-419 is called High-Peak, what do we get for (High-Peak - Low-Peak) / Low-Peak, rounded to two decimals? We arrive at -0.12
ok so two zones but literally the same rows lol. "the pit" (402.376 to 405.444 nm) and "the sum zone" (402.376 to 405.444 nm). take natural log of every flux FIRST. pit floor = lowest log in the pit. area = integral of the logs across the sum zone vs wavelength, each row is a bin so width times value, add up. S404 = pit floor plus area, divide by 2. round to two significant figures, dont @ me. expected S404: 9.4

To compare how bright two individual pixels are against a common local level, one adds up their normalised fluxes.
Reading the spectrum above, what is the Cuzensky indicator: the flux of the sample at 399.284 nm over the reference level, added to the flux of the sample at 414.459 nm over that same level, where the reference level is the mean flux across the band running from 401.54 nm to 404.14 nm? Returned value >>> 1.60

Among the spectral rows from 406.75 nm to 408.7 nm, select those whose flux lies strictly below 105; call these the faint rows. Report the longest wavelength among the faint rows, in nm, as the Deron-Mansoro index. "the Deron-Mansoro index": 408.678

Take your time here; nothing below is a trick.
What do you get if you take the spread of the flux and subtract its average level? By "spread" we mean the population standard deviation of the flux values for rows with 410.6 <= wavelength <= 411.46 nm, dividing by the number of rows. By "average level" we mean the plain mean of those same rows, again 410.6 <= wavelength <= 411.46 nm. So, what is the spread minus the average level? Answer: -73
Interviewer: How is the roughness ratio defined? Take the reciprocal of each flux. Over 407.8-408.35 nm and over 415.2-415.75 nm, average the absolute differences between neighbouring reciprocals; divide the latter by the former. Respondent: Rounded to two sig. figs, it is 1.5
